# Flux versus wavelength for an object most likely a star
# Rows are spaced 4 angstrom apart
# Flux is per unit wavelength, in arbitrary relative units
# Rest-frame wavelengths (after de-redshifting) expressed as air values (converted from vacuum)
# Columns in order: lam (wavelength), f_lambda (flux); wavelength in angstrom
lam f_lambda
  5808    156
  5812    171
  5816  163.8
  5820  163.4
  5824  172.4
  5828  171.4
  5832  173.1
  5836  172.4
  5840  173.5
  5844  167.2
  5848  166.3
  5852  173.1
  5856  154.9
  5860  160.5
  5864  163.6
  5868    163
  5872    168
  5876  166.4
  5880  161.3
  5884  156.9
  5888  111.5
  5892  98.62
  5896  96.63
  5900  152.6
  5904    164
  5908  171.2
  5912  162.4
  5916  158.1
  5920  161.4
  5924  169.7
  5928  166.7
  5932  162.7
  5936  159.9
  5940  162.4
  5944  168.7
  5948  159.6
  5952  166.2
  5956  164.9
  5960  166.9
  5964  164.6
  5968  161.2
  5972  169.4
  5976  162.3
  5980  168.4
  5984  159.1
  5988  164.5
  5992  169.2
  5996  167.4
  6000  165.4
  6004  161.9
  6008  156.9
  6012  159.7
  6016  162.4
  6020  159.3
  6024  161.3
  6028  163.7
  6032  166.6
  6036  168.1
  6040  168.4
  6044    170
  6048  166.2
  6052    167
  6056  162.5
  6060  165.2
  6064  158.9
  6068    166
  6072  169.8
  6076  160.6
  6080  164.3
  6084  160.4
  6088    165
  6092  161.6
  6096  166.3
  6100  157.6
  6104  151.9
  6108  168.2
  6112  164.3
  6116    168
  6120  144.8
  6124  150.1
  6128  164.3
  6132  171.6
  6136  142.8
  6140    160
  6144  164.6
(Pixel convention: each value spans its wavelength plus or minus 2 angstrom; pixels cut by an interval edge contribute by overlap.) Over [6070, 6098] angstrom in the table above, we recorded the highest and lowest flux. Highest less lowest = 9.4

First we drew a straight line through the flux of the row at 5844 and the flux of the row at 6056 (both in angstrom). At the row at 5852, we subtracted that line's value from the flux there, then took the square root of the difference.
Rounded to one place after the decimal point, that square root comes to 2.5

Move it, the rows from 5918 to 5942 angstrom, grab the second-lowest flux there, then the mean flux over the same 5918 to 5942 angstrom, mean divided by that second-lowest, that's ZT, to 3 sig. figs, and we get 1.01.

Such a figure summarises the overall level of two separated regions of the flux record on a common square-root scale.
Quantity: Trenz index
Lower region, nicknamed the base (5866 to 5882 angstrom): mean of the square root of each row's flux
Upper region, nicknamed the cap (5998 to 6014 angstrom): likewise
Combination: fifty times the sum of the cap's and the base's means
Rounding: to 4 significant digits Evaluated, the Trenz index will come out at 1276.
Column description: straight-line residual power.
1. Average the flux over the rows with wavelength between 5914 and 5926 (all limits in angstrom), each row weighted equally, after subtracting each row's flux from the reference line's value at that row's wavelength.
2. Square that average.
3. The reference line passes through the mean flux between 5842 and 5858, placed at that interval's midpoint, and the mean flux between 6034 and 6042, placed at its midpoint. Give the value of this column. 11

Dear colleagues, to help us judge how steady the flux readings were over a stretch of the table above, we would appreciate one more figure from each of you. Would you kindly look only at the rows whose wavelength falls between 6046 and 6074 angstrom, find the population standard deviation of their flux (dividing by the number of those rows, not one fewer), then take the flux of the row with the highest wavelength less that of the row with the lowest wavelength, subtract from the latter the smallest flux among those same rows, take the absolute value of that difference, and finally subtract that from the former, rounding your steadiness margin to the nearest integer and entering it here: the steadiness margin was -152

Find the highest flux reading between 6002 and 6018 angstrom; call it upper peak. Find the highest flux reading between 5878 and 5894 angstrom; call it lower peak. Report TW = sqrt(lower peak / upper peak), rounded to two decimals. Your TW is 1.00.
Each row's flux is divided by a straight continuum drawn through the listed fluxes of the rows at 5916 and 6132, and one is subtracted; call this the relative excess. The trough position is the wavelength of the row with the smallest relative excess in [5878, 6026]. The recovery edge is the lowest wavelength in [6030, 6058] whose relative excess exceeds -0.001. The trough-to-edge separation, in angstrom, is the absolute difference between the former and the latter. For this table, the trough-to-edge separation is 136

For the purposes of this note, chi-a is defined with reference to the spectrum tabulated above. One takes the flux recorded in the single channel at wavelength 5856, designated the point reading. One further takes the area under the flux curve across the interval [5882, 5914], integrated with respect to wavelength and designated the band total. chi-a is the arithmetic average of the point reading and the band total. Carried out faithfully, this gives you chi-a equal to 2305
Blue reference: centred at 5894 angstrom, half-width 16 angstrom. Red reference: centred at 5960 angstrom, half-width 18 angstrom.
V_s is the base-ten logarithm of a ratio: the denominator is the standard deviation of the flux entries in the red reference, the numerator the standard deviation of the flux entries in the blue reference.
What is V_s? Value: 0.97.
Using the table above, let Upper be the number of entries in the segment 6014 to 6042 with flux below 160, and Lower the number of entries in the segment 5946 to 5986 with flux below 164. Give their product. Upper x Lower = 4.0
